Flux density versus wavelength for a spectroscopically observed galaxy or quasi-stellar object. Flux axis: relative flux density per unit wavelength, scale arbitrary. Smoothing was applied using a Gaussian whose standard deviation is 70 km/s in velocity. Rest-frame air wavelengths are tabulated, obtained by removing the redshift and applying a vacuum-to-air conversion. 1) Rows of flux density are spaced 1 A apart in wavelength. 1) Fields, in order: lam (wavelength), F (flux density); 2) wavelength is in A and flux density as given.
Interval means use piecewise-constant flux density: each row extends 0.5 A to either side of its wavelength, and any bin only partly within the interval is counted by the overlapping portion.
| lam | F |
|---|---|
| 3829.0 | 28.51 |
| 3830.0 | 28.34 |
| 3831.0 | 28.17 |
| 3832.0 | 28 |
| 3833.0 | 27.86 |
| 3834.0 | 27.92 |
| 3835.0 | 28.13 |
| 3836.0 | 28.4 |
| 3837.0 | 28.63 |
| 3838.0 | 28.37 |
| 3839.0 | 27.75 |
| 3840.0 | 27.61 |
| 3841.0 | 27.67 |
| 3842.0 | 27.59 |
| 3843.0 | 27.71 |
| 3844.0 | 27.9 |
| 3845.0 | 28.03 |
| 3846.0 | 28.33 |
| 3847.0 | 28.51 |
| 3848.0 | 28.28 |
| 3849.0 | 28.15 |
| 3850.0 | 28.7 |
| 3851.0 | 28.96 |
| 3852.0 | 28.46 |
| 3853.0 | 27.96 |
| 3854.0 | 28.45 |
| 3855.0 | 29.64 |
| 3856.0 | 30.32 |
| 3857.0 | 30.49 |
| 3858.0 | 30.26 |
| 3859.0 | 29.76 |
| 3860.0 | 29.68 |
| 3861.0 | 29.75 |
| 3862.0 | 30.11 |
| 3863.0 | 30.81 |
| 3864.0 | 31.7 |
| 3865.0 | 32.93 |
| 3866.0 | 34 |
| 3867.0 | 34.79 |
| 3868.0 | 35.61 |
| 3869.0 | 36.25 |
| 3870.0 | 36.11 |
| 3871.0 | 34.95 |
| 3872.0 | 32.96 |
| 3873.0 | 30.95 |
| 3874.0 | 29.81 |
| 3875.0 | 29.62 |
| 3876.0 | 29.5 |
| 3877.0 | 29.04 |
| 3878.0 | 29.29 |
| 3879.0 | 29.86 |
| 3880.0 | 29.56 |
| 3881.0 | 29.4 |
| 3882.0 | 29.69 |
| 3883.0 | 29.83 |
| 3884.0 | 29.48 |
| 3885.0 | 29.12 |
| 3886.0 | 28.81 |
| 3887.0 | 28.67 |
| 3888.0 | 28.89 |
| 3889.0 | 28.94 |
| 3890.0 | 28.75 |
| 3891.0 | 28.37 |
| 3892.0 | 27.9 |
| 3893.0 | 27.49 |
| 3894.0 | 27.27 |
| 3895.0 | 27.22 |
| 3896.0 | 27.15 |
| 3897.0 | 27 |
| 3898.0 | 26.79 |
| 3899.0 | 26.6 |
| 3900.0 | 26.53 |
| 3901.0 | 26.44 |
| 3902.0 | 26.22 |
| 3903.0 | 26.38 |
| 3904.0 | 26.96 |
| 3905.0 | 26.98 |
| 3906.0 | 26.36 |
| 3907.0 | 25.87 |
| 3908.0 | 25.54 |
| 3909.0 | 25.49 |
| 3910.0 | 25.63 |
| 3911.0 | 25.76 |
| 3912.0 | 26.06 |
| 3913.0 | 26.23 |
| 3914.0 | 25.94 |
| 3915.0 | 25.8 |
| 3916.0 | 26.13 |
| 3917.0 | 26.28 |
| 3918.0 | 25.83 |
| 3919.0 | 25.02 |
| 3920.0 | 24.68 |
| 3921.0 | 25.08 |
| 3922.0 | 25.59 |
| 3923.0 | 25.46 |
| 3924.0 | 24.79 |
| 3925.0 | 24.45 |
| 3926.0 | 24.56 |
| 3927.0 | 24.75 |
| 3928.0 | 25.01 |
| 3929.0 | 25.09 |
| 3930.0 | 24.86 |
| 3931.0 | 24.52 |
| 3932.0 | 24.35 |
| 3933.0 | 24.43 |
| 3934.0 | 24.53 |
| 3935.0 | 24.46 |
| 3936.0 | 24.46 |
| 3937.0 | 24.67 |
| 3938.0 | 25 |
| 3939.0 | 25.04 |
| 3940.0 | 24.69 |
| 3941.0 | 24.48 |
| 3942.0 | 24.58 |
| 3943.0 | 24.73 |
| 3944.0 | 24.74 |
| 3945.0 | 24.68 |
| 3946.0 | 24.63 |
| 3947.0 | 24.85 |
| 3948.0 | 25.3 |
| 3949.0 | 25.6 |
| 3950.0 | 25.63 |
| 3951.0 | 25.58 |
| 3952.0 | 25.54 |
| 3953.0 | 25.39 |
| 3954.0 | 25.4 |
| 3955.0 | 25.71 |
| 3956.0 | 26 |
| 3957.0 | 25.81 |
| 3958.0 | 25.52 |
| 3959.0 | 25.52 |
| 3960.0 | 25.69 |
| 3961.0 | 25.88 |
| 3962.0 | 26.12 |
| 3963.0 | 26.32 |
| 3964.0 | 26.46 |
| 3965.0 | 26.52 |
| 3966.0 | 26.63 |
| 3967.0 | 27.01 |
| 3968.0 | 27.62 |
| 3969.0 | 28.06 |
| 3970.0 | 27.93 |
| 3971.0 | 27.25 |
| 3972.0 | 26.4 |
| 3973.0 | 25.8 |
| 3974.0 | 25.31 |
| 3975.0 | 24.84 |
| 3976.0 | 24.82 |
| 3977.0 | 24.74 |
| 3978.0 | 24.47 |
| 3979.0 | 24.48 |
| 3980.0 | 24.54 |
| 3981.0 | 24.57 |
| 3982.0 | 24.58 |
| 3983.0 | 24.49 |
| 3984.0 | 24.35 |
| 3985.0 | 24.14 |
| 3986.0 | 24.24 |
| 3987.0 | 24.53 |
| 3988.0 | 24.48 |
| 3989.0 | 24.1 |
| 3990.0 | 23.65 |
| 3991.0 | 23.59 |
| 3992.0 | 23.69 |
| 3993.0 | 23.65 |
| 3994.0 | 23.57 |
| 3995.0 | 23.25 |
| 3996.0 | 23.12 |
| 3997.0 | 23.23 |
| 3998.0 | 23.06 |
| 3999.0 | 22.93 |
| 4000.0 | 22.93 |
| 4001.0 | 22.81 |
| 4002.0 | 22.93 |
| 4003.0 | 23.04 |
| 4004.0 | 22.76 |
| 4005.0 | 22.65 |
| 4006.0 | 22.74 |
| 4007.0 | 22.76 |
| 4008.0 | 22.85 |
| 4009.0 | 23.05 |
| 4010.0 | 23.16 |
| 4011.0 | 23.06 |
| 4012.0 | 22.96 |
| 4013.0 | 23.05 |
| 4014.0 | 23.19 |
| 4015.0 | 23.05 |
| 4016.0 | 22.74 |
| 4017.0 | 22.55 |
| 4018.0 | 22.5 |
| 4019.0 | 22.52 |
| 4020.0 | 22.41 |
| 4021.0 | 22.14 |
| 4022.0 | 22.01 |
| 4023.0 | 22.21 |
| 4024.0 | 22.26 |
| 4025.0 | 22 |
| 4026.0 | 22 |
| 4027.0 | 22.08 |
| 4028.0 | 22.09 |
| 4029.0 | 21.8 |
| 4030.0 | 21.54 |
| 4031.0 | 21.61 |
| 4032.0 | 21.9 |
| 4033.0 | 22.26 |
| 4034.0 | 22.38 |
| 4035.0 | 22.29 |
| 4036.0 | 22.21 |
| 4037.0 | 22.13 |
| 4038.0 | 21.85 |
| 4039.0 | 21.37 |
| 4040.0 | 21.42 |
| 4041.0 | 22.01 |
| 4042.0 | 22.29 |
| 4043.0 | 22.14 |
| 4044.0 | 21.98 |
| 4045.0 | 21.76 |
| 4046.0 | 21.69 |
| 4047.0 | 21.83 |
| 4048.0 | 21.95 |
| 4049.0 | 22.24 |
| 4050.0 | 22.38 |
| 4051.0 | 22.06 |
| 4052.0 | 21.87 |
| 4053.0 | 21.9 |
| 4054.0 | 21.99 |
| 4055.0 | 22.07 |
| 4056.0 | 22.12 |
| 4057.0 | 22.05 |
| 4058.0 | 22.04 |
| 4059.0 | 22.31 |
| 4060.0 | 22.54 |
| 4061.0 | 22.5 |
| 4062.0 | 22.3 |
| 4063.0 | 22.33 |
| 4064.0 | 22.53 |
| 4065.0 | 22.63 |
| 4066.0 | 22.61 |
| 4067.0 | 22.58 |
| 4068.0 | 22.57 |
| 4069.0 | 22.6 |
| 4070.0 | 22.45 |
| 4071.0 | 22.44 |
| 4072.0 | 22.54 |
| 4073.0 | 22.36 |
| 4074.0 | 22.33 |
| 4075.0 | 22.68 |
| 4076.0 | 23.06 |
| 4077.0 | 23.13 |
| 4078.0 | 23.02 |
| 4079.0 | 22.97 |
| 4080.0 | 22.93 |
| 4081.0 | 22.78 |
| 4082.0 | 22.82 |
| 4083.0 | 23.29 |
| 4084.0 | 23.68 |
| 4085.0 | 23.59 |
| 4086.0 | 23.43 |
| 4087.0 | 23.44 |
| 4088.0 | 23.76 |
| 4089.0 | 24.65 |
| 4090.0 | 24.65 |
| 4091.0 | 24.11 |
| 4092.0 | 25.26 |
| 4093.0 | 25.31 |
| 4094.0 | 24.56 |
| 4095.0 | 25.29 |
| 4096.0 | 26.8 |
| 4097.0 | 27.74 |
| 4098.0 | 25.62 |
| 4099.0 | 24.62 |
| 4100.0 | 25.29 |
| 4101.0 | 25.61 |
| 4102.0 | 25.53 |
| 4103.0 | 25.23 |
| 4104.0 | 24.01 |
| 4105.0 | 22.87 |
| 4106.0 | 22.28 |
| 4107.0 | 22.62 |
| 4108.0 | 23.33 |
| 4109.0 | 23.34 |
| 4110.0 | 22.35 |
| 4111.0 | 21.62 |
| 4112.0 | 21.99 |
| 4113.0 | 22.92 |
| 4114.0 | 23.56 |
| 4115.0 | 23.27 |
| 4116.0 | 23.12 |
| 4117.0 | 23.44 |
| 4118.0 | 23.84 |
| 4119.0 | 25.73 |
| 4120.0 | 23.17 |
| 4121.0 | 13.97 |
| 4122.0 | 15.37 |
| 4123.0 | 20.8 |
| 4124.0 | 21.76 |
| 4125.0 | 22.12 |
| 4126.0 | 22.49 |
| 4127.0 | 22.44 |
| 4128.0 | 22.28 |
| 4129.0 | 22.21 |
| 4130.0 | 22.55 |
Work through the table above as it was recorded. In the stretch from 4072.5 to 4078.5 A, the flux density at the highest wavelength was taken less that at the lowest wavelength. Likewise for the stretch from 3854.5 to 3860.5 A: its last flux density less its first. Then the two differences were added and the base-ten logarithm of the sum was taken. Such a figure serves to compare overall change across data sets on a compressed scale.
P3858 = -0.15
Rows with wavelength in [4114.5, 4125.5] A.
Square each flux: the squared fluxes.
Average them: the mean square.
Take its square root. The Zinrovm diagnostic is 21.8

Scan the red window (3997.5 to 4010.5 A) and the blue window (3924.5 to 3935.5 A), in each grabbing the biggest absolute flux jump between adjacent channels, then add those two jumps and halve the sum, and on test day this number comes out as 0.31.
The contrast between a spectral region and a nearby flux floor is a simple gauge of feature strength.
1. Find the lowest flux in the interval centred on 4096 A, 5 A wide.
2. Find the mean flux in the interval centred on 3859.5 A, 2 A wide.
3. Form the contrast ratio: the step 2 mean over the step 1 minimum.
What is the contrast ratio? 1.21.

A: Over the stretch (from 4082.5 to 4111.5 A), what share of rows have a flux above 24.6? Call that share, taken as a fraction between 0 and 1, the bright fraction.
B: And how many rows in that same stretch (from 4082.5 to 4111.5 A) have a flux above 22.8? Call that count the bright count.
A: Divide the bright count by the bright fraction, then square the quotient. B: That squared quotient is 3110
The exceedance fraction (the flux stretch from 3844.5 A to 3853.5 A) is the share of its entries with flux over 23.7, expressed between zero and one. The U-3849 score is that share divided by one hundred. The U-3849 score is 0.010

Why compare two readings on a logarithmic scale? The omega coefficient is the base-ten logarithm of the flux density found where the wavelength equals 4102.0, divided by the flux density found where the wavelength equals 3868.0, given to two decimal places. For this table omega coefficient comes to -0.14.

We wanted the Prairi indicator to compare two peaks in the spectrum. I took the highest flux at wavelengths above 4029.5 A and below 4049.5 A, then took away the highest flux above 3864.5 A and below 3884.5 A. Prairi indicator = -14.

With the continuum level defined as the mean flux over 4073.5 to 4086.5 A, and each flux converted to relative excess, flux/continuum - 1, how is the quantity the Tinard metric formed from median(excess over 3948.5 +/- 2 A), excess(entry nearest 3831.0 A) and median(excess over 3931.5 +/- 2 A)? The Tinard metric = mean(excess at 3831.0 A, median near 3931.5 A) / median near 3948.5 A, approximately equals 1.4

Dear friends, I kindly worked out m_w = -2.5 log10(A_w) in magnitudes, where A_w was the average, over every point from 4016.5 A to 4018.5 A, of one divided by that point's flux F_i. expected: 3.38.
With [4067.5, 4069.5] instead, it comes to 3.38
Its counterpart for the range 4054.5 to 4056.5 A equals 3.36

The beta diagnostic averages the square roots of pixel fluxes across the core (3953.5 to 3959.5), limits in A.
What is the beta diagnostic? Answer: 5.07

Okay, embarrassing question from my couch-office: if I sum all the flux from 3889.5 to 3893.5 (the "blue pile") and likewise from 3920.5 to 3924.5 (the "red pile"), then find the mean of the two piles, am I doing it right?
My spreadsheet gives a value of 107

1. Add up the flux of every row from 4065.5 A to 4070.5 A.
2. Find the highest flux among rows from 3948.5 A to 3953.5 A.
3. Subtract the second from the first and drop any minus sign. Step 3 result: 87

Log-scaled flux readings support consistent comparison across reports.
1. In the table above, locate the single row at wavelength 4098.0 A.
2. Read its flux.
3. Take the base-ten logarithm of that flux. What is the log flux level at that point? 1.41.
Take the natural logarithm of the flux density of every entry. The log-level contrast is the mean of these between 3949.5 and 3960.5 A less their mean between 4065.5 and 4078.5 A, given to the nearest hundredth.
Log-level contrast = 0.12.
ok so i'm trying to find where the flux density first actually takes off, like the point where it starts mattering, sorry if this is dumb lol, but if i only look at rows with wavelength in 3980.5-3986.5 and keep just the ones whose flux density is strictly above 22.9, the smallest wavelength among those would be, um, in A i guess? 3981.0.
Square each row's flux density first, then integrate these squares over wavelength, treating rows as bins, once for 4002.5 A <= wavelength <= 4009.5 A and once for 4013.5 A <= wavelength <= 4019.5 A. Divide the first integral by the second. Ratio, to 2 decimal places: 1.17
